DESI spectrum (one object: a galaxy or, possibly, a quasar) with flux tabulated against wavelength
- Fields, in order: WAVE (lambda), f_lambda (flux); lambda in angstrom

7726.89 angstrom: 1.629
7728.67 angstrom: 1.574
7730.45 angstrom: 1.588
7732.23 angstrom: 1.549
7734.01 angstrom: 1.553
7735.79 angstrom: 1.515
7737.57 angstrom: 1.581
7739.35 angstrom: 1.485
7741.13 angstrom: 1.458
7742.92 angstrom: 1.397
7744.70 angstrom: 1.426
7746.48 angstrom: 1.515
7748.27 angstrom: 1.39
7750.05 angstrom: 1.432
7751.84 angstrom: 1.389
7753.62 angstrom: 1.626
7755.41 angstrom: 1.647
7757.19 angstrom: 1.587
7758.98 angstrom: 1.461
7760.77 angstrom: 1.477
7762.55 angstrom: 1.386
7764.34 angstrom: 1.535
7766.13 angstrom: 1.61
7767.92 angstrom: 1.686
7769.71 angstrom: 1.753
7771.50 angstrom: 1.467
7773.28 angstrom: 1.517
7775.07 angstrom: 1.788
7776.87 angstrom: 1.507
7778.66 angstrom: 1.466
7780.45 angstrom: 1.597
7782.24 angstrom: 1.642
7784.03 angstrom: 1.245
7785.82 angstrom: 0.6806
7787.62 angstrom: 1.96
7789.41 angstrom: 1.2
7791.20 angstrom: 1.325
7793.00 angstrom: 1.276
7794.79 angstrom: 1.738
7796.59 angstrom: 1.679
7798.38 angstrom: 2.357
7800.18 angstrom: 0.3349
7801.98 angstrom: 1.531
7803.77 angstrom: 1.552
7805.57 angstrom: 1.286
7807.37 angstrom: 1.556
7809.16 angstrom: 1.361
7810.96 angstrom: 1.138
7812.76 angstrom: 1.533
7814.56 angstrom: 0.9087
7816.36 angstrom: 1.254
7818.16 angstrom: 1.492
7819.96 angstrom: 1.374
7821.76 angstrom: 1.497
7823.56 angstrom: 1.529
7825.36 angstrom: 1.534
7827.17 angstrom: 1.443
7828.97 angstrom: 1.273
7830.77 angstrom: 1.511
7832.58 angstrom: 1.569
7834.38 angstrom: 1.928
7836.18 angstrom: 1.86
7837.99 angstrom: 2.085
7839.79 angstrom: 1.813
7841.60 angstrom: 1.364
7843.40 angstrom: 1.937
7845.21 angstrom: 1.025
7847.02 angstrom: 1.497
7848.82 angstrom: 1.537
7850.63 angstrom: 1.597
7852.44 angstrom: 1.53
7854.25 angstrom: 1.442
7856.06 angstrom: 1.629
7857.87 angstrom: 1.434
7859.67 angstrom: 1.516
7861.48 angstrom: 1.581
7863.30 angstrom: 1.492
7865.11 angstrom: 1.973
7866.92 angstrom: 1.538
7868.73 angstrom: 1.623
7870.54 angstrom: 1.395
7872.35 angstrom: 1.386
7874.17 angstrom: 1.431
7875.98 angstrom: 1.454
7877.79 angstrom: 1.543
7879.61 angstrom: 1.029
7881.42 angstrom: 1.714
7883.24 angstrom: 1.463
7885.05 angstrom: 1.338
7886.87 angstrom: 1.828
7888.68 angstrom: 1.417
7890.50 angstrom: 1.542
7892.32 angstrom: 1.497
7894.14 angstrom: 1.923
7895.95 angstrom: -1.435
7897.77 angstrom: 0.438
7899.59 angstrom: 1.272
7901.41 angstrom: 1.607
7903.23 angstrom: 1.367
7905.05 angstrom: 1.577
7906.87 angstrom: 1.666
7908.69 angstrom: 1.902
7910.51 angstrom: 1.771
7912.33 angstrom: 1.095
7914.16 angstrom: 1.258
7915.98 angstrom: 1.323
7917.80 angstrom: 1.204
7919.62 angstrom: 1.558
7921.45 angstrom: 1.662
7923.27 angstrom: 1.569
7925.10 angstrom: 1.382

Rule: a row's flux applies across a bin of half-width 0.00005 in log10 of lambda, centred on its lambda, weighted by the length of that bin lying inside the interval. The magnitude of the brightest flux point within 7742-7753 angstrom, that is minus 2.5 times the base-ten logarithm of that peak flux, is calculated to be -0.45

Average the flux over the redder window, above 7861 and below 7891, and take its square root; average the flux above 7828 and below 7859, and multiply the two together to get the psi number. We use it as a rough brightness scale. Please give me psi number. 1.96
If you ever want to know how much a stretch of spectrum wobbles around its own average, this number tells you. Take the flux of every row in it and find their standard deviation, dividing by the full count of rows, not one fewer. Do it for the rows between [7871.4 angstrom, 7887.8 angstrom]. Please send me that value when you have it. 0.21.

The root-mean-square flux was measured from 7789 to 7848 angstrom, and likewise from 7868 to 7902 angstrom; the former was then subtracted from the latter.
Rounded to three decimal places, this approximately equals -0.050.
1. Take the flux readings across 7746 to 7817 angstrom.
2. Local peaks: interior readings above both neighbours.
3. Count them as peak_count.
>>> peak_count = 13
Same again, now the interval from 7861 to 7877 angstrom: 2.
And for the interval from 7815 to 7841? 4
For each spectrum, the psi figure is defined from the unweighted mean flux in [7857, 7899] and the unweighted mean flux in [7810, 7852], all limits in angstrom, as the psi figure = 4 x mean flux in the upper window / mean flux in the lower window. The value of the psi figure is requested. 3.6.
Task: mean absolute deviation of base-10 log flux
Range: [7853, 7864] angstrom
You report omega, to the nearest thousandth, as 0.017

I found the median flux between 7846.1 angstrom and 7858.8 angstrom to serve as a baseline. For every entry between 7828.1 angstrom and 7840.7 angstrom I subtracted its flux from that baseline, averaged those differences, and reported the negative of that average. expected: 0.19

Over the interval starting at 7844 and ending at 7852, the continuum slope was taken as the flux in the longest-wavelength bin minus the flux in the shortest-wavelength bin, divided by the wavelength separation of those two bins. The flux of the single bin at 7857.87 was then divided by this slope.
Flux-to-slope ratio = 14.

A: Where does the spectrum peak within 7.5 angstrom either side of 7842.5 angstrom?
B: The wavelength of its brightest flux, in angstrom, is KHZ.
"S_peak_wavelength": 7837.99 angstrom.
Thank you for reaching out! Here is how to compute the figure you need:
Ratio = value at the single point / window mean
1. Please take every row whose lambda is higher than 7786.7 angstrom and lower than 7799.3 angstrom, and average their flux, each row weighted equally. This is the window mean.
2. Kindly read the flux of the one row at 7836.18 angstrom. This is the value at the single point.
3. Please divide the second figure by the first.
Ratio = 1.13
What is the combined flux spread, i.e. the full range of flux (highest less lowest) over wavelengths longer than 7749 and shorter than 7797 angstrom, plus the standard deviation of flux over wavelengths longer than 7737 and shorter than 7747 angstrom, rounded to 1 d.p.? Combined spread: 1.3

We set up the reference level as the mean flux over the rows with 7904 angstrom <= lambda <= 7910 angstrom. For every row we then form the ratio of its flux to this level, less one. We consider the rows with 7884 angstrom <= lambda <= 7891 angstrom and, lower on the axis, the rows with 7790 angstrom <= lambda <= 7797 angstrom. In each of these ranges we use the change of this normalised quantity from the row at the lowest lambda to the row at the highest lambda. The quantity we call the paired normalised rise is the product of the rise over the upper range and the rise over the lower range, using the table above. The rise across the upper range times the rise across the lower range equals 0.025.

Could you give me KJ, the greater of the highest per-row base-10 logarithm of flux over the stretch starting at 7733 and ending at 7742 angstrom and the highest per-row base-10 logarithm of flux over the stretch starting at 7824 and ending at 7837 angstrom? 0.285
